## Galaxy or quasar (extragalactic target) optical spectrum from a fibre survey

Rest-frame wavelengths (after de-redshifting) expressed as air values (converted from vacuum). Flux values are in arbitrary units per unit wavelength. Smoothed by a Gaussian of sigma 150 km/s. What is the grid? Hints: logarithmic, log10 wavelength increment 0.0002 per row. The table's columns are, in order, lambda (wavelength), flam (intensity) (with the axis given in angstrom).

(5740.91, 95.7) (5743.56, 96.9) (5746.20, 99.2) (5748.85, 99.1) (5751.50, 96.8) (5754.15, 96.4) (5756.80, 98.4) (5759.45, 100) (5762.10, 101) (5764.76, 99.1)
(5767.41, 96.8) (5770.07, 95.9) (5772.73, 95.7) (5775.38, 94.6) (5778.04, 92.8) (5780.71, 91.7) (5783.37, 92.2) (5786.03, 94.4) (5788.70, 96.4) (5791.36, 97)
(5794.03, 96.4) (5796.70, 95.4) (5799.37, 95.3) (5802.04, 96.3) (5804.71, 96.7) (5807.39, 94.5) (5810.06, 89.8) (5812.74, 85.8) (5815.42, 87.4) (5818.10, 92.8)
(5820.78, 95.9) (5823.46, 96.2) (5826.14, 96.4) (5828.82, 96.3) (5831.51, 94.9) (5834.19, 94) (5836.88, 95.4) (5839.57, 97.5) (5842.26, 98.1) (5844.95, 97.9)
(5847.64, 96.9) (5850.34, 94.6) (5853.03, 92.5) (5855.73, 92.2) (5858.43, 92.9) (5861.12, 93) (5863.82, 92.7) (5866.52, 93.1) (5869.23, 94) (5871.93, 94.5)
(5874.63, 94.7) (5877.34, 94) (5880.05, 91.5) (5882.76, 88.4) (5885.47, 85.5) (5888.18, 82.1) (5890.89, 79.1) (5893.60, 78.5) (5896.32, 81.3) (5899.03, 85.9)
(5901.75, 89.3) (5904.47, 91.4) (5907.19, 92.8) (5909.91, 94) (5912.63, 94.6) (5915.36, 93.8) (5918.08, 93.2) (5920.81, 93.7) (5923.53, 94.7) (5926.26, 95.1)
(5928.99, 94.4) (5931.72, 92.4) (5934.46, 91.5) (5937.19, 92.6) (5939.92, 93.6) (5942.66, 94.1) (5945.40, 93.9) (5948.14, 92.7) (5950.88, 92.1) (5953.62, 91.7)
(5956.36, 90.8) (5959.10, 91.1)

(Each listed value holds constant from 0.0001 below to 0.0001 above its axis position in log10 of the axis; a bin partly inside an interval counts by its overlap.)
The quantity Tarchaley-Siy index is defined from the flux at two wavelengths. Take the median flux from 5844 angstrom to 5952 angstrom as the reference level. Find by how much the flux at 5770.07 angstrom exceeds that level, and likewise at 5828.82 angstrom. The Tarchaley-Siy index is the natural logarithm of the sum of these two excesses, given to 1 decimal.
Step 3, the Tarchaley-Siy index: 1.8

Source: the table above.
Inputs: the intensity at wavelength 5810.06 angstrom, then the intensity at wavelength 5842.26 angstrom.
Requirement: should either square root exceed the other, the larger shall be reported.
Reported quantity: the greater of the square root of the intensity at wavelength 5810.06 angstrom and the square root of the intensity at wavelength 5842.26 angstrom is 9.9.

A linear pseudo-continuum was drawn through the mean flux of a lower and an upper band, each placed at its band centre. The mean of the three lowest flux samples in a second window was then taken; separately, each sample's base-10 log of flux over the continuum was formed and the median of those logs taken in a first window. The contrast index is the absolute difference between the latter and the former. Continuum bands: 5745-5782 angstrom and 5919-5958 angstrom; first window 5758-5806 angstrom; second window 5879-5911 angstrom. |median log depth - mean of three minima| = 79.6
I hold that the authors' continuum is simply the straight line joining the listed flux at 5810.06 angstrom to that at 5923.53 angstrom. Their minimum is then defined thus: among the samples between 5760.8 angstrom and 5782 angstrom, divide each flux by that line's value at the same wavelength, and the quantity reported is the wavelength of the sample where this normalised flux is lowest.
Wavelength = 5780.71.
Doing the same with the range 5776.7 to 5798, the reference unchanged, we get 5780.71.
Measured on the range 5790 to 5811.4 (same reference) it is 5810.06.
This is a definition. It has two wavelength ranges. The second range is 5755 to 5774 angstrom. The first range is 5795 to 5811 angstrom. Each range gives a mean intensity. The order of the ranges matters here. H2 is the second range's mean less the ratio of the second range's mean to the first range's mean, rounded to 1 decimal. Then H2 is 97.1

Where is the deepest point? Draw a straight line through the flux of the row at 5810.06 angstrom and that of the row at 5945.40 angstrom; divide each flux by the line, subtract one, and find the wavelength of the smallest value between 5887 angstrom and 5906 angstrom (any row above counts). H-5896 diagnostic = 5893.60 angstrom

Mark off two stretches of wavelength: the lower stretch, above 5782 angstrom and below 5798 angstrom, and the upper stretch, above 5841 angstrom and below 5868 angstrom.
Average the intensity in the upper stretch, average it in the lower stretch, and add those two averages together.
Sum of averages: 190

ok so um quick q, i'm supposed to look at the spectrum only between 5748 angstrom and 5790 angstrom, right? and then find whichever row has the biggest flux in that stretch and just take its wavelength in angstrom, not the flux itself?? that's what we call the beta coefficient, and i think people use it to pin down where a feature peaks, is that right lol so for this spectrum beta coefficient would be 5762.10 angstrom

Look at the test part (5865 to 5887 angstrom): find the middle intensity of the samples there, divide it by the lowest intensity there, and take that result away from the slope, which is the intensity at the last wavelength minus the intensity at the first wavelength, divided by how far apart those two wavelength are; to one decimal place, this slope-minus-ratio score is -1.5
